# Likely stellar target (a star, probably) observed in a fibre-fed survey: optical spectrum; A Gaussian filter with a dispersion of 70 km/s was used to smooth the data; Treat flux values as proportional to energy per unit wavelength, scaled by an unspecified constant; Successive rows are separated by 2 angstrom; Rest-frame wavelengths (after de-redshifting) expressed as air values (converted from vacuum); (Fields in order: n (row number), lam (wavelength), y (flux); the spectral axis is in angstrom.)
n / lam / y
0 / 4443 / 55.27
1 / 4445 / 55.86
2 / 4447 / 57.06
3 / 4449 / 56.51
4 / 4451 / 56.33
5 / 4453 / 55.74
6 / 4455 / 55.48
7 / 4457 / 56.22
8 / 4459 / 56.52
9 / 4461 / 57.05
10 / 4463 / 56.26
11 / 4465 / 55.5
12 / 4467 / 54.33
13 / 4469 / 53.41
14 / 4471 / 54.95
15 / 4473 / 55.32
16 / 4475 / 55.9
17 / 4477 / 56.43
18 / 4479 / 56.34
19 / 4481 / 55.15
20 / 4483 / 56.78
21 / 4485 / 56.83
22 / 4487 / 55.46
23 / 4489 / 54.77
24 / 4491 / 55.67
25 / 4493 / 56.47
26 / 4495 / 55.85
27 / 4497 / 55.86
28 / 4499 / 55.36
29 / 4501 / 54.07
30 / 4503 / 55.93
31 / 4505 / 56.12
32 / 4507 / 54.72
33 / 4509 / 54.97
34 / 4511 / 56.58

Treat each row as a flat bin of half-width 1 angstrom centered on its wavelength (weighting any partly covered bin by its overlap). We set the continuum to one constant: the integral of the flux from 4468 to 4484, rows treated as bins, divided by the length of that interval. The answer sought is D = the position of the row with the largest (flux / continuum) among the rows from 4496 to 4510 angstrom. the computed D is 4505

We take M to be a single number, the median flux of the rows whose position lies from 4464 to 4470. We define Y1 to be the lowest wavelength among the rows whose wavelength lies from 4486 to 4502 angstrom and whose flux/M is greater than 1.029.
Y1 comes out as 4493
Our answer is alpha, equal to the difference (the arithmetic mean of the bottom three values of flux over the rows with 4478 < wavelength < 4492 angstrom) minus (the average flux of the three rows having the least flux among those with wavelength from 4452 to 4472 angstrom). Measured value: 0.9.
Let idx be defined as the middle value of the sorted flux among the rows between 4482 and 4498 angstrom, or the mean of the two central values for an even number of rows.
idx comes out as 55.9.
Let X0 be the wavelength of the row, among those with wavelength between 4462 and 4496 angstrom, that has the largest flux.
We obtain 4485 angstrom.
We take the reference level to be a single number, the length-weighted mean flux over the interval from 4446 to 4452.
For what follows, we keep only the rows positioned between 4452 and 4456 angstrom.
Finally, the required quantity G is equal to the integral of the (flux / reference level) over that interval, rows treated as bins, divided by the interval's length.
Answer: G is 0.98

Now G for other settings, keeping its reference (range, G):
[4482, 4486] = 1.00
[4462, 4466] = 0.99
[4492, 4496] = 0.99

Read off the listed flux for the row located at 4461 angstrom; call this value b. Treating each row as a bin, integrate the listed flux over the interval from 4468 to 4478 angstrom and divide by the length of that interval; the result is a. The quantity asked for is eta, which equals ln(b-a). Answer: 0.6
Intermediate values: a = 55.2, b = 57.05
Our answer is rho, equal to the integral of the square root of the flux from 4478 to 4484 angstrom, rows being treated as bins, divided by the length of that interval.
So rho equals 7.49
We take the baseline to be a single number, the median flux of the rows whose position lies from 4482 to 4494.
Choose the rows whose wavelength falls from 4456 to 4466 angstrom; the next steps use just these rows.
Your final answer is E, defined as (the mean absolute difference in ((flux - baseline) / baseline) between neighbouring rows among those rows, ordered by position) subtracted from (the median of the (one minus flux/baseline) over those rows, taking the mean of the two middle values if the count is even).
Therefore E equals -0.014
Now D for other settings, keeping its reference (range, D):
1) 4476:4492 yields 4485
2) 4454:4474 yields 4461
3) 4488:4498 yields 4493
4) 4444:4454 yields 4447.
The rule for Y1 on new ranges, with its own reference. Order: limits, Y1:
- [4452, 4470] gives 4457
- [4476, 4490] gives 4477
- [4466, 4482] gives 4477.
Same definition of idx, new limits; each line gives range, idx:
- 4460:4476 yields 55.4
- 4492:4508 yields 55.9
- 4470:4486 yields 56.1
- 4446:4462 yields 56.4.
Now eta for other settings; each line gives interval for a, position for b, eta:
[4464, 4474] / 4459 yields 0.6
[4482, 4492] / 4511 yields -0.4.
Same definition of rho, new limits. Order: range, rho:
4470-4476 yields 7.44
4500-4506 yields 7.44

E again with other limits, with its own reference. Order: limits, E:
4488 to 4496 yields -0.008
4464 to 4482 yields -0.001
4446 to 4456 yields -0.012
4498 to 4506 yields -0.012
